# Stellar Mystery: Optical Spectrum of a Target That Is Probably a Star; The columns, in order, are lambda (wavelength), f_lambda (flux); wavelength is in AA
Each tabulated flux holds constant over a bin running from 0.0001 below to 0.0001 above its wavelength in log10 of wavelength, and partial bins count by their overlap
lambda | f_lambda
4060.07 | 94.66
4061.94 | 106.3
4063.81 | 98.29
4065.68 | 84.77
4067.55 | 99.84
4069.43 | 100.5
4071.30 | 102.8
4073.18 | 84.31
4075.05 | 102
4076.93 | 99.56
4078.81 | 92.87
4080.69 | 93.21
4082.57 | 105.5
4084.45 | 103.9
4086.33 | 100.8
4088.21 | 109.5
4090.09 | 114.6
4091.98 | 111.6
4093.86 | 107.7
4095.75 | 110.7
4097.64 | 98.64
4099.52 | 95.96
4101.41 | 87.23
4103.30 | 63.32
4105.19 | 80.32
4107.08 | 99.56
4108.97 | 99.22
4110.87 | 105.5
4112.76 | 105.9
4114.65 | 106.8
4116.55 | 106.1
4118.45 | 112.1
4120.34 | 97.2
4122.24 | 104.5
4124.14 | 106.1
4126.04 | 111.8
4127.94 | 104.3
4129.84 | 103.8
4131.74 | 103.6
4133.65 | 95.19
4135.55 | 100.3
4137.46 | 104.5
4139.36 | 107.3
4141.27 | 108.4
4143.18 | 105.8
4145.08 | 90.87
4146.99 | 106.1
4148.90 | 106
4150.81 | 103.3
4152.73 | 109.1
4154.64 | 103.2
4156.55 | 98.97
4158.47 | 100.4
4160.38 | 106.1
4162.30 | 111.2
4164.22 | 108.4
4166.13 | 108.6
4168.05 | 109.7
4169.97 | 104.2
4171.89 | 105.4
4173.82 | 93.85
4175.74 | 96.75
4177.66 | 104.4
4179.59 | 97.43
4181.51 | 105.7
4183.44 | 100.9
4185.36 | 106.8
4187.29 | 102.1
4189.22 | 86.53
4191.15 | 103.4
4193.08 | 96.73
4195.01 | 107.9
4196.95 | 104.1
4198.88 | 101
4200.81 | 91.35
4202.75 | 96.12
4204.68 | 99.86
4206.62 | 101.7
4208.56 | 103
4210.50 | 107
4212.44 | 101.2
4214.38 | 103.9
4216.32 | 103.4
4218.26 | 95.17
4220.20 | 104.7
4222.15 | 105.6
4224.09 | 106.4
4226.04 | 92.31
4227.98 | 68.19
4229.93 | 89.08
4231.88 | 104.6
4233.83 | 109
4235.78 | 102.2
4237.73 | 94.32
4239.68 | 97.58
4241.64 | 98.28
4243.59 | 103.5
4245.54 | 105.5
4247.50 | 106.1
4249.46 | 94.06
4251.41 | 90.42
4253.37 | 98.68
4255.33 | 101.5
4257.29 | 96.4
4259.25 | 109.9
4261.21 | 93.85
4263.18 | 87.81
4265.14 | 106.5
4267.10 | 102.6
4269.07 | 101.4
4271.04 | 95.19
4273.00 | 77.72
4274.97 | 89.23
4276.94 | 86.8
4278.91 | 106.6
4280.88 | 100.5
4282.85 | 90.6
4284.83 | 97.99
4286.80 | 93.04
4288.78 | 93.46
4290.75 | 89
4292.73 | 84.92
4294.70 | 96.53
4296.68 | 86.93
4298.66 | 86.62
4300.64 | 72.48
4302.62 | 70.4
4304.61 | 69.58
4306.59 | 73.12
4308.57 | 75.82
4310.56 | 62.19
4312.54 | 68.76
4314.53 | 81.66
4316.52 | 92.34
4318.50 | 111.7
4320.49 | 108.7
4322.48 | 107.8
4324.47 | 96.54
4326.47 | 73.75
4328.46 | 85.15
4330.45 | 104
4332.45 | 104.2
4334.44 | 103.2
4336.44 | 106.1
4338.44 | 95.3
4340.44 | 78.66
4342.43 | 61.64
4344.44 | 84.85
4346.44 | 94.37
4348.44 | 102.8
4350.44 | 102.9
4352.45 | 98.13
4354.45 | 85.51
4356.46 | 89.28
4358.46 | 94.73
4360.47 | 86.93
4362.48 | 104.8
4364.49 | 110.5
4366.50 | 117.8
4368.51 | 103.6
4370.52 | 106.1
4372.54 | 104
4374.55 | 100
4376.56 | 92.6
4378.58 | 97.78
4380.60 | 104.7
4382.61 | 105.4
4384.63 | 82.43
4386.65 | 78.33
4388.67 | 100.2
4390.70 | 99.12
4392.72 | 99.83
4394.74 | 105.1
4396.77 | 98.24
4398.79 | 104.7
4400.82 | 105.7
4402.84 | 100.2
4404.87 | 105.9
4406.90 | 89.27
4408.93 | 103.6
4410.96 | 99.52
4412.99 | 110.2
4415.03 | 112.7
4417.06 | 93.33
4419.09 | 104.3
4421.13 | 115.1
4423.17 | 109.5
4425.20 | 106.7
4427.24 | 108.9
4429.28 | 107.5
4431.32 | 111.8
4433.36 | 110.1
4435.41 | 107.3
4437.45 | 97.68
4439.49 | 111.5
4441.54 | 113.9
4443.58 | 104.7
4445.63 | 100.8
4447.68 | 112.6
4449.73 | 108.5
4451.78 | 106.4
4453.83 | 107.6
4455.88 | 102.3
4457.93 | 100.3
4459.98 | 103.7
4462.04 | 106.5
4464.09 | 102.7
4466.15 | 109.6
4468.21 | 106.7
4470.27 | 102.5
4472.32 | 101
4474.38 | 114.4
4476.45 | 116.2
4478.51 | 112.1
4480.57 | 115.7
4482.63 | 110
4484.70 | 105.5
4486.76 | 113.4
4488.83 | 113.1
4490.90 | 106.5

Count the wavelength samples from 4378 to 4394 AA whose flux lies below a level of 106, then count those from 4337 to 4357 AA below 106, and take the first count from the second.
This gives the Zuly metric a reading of 2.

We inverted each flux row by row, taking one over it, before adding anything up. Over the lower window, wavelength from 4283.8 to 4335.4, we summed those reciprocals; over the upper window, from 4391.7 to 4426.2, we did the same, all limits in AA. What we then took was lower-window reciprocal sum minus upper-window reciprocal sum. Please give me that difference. 0.1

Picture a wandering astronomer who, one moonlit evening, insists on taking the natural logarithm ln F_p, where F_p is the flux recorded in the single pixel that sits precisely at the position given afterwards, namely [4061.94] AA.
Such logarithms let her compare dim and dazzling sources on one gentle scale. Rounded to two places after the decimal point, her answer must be 4.67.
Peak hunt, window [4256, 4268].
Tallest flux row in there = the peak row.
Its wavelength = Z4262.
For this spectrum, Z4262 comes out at 4259.25 AA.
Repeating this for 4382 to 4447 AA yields 4421.13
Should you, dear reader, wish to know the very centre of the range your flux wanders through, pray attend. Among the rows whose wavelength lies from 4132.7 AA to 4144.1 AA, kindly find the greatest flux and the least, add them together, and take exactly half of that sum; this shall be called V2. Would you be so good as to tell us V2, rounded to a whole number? 102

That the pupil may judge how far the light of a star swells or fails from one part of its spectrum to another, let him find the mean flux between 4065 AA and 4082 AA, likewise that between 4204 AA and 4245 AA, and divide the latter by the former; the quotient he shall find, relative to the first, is 1.04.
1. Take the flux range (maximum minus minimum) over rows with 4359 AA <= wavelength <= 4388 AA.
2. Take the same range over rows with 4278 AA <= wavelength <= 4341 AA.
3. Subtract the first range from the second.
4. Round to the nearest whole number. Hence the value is 10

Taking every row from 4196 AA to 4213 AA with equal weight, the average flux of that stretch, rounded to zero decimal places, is 101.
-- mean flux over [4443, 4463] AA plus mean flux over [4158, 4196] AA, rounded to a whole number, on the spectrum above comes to 208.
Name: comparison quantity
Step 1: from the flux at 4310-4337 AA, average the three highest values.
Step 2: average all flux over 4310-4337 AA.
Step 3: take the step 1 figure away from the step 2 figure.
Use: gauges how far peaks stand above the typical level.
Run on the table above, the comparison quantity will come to -16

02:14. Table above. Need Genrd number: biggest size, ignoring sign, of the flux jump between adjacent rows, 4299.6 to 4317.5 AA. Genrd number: 14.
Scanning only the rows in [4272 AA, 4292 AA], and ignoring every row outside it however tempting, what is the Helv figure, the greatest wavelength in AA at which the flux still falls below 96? 4290.75 AA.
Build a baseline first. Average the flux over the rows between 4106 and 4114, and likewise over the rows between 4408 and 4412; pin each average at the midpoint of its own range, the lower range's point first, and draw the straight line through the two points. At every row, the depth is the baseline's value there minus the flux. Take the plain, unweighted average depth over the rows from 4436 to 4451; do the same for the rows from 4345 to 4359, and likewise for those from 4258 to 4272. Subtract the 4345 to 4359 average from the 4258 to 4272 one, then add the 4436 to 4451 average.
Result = -10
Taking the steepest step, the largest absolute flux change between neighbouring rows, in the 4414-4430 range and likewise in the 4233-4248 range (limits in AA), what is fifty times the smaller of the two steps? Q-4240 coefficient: 394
